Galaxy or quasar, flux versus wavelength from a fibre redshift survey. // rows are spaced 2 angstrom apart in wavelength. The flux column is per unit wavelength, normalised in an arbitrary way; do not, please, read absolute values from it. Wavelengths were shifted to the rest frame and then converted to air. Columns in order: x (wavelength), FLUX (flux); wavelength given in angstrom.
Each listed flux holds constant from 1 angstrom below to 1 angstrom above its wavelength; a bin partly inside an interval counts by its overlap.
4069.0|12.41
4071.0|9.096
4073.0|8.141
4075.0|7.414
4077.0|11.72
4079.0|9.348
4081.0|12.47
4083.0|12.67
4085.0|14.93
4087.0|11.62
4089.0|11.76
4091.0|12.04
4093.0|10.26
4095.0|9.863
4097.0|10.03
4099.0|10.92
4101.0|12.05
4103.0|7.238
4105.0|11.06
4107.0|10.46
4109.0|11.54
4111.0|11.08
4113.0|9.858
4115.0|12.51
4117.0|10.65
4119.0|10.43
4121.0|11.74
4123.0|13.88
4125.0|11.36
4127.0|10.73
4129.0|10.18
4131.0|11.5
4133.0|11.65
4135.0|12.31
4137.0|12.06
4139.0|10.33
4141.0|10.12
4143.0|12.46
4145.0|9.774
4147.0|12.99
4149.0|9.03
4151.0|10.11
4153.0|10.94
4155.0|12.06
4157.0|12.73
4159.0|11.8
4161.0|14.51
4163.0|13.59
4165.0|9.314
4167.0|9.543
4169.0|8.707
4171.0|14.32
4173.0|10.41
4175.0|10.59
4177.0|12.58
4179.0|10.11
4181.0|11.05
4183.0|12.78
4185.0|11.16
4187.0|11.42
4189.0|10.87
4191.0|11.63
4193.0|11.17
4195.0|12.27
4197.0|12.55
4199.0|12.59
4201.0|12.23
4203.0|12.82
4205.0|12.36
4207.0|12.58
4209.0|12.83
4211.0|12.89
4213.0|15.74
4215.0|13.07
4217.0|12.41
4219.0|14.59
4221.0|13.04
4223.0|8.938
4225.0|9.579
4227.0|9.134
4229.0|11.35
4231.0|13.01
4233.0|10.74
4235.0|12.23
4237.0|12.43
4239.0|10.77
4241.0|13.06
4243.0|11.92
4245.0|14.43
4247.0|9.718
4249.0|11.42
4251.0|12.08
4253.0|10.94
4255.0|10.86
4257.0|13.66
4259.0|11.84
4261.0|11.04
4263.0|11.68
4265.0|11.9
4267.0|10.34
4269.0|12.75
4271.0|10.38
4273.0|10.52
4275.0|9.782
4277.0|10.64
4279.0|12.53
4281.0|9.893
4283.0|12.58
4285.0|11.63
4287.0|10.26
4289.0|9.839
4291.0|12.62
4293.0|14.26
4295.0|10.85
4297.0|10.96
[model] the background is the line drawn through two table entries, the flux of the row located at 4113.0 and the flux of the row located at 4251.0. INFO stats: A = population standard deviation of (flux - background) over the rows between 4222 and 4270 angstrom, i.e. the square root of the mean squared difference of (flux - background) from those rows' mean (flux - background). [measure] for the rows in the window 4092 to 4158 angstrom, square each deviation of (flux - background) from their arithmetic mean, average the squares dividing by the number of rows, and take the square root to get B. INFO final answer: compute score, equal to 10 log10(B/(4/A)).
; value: -4.0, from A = 1.31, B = 1.23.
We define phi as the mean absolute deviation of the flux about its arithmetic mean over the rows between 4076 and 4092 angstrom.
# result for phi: 1.0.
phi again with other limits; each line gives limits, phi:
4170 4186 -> 1.2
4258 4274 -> 0.7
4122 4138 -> 0.8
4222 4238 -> 1.3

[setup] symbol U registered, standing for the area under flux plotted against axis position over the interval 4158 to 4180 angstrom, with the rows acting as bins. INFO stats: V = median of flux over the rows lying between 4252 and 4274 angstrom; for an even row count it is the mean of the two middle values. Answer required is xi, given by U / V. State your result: 22.7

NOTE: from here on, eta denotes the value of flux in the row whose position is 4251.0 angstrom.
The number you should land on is 12.08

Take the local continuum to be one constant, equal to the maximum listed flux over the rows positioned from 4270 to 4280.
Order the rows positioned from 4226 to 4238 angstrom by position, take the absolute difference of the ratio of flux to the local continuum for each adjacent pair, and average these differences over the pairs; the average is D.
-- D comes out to 0.13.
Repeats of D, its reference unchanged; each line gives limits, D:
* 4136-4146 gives 0.14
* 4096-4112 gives 0.15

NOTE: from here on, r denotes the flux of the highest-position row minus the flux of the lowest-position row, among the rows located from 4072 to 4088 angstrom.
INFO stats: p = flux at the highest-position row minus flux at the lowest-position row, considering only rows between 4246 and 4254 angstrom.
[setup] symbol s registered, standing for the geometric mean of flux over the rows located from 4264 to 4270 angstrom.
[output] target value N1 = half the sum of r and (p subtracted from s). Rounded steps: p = 1.2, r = 3.5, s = 11.6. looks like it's 6.9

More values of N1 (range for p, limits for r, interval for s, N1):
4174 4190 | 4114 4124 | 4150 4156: 6.0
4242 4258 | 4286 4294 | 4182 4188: 7.0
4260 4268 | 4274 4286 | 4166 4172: 6.6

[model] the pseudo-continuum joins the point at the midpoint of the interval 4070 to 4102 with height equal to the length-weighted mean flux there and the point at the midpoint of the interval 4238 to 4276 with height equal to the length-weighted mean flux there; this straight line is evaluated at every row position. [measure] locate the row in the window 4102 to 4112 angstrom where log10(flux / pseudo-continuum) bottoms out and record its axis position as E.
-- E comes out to 4103.0 angstrom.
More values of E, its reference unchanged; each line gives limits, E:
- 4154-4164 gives 4159.0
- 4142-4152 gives 4149.0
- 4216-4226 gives 4223.0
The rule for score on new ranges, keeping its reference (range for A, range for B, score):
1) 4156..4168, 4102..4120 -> -1.8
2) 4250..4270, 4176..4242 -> -4.8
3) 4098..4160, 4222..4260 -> -3.6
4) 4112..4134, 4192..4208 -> -9.3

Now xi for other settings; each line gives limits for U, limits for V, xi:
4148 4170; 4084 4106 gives 22.1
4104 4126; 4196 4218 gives 19.8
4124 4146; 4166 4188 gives 22.2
